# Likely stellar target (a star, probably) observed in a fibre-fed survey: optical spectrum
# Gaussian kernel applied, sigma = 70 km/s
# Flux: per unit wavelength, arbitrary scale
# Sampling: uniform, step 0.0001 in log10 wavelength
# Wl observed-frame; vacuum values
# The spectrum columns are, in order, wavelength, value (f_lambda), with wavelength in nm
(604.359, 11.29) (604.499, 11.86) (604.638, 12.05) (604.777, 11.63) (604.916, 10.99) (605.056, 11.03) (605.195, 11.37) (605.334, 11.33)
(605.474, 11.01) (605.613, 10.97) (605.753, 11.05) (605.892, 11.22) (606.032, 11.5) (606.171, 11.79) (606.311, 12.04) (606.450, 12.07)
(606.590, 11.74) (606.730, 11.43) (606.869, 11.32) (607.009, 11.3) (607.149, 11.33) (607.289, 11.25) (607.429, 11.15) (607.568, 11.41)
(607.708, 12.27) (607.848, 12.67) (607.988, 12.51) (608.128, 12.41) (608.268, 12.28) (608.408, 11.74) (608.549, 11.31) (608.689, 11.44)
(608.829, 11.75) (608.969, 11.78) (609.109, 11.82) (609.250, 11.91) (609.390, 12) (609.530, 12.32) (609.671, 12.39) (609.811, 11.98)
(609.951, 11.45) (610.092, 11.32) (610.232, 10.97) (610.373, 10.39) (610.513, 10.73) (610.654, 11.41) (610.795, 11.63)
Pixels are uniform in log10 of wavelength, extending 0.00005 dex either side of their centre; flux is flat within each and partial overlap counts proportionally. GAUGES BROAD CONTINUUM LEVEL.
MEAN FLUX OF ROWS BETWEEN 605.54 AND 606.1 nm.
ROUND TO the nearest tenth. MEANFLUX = 11.2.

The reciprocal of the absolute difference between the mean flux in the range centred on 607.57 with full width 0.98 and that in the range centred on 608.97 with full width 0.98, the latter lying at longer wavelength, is 12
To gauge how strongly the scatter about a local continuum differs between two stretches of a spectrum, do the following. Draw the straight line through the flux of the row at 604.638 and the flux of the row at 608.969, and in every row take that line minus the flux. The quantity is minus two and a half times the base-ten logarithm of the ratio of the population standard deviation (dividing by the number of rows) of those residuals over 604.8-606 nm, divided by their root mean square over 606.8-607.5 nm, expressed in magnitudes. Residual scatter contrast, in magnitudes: 1.5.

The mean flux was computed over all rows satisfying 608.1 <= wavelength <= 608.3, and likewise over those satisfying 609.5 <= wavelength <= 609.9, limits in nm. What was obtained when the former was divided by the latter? 1.01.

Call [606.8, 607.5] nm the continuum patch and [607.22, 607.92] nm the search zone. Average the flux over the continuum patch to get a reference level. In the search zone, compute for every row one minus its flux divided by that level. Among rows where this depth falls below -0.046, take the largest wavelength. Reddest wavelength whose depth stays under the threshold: 607.848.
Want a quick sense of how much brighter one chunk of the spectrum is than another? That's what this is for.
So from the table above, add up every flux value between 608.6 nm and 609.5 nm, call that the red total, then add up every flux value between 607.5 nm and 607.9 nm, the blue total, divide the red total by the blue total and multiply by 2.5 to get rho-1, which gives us 4.9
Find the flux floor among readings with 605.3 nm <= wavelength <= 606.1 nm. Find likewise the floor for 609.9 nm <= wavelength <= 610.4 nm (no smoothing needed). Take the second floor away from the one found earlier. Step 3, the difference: 0.6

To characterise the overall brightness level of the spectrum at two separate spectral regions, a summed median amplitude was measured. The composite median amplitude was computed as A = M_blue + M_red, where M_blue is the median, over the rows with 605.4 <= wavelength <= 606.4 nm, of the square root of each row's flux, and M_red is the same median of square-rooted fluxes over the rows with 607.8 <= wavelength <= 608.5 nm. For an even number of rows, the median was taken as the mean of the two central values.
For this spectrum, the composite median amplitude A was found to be 6.87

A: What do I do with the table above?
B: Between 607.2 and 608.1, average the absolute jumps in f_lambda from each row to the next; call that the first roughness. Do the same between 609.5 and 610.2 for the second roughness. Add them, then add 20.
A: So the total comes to 20.6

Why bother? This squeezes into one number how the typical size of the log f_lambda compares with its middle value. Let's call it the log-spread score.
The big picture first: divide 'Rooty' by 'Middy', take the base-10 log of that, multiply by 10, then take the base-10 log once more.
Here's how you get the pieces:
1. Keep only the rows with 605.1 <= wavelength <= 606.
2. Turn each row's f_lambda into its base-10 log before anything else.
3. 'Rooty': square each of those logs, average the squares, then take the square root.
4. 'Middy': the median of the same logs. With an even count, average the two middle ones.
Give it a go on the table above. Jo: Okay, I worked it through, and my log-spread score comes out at -2.4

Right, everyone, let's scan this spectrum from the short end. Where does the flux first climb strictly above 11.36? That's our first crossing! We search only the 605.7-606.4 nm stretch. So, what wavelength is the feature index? 606.032 nm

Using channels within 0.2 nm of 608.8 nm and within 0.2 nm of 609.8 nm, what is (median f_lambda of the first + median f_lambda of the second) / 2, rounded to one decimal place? 11.9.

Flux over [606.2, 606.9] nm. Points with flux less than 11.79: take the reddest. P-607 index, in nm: 606.869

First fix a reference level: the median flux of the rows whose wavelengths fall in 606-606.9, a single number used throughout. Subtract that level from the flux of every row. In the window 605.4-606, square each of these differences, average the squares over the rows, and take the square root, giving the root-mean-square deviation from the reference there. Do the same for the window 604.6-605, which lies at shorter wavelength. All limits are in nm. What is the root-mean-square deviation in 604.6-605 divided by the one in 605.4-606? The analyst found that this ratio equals 0.69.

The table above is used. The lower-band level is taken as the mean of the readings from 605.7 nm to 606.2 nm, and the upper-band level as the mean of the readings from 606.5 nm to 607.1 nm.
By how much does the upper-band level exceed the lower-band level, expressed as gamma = 0.1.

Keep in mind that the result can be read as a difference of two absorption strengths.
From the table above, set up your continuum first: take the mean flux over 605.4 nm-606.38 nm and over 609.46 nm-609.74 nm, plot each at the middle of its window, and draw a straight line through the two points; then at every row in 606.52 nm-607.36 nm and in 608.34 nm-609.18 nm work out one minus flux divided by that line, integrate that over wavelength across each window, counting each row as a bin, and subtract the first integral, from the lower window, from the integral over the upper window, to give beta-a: 0.02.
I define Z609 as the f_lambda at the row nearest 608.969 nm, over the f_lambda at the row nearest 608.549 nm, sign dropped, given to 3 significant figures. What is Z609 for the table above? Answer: 1.04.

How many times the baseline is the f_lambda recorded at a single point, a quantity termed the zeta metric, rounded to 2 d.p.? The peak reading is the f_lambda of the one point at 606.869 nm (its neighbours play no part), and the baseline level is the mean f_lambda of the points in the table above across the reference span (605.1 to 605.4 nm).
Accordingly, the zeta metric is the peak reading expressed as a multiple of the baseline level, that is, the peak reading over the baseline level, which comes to 1.00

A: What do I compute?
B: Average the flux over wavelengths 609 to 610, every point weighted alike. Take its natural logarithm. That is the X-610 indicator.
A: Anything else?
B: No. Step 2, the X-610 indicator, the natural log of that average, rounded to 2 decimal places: 2.48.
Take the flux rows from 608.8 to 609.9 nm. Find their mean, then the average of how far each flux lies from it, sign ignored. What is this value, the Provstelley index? 0.18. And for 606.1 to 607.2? 0.28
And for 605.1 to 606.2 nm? 0.22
